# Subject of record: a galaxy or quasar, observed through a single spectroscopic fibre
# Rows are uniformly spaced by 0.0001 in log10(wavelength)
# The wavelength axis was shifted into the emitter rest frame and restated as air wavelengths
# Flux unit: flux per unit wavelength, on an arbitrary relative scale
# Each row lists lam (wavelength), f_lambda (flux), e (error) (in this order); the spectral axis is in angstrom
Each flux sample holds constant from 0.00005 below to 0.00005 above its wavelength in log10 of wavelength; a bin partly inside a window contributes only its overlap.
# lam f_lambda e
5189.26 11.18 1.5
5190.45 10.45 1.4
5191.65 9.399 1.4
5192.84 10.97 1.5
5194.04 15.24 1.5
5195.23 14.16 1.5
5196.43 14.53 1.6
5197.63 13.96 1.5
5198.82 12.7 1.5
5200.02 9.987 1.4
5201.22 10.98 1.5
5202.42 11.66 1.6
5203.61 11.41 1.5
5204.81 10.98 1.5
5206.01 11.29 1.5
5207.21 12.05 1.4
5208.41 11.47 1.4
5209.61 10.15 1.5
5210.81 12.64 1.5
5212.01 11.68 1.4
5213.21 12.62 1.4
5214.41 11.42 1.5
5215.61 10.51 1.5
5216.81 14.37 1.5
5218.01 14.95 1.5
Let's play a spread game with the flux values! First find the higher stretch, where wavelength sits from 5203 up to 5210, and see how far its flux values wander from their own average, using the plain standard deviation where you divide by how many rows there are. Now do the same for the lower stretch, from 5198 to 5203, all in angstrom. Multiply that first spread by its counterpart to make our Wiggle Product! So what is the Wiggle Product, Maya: 0.57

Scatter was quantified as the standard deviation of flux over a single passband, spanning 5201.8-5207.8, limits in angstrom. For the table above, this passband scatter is 0.4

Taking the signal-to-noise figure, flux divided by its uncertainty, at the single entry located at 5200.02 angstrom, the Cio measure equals 7.1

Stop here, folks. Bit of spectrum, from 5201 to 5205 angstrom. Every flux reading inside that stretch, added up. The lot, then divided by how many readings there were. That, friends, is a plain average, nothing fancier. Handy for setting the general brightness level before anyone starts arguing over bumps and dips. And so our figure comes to 11.3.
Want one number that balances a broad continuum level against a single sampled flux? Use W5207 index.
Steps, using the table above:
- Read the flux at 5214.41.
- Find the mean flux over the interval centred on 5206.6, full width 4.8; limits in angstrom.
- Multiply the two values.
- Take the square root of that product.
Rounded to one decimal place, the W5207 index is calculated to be 11.4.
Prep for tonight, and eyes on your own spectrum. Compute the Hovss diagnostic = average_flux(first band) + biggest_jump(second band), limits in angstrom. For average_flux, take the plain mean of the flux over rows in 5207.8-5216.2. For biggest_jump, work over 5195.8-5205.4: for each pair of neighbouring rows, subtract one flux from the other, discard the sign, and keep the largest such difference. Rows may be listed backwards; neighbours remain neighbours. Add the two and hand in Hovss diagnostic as 14.2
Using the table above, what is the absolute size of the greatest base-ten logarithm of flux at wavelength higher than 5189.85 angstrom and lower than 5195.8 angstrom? 1.18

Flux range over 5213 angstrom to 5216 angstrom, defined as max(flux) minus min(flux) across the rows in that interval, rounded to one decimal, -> 2.1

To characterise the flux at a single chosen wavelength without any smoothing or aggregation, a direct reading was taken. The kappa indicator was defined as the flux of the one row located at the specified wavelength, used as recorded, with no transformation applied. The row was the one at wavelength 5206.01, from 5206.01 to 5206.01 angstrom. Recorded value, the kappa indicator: 11.29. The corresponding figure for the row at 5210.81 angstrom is 12.64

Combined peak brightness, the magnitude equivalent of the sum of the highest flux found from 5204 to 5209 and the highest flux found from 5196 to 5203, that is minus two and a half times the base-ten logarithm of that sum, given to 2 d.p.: -3.56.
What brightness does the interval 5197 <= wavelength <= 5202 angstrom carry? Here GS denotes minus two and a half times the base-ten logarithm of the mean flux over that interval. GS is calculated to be -2.69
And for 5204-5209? -2.65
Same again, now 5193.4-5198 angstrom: -2.90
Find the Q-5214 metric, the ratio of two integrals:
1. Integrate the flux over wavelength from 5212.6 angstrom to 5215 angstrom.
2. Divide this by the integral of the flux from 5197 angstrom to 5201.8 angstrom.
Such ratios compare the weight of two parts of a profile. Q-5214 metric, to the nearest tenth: 0.5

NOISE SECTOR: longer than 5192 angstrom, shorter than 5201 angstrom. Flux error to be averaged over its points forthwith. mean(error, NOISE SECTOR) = 1.50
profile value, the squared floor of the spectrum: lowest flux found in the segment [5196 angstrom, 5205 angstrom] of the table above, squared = 100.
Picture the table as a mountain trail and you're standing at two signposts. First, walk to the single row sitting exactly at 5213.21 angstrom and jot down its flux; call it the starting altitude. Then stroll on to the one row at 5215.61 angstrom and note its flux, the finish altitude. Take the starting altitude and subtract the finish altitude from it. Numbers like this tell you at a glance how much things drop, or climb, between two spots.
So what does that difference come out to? 2.1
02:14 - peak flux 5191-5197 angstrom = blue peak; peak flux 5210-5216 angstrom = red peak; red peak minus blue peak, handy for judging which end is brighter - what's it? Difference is -2.6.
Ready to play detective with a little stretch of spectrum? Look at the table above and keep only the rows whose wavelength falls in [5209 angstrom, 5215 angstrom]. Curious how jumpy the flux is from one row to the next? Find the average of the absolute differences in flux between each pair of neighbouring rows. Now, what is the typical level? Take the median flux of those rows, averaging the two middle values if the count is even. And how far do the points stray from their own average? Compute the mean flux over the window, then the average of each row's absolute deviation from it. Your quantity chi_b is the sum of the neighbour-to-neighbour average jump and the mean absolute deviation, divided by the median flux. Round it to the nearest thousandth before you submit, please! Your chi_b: 0.183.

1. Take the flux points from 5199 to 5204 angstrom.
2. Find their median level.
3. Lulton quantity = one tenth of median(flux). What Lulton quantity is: 1.12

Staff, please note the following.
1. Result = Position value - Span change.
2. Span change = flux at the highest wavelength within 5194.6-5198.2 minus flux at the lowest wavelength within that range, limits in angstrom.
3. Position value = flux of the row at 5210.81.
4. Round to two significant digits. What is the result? 13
